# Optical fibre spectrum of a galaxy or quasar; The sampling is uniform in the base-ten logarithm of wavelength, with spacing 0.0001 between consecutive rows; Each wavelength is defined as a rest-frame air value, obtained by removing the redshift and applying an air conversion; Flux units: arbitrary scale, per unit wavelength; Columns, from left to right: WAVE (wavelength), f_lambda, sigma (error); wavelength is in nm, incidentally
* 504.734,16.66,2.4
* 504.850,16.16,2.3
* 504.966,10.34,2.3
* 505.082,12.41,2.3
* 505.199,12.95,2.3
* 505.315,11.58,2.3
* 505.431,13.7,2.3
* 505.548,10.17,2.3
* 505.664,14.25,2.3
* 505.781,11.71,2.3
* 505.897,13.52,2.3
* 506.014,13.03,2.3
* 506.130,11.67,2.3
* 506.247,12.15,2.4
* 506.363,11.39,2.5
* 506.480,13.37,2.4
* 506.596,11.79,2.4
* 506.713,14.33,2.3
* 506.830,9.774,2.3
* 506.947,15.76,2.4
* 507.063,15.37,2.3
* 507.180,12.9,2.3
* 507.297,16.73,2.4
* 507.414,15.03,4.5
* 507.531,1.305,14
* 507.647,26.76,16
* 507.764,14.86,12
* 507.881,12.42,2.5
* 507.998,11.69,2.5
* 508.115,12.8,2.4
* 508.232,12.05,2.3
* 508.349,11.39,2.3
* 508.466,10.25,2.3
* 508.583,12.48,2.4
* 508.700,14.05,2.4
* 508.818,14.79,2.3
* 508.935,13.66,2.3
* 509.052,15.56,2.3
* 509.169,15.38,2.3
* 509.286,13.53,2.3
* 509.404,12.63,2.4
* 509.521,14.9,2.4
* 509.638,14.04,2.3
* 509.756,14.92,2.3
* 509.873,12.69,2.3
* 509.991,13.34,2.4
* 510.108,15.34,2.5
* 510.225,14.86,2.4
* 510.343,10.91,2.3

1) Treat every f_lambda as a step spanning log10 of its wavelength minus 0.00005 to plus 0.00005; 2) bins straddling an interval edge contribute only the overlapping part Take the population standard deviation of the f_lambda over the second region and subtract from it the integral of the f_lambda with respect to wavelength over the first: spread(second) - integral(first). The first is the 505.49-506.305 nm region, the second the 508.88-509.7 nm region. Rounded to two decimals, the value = -9.08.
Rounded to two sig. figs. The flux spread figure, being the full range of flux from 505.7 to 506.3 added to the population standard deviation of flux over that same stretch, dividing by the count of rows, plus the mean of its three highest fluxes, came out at 15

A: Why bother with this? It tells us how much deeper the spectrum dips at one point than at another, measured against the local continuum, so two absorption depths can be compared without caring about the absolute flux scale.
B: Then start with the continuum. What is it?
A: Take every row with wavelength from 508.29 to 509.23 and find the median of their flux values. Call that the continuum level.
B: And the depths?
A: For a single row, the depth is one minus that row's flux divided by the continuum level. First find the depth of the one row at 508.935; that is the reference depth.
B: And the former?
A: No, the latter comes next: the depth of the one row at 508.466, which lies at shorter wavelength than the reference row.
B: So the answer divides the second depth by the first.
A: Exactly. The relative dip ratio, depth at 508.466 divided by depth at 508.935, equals 18.5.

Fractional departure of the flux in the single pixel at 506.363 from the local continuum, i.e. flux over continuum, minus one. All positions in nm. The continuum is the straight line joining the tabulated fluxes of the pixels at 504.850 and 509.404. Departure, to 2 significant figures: -0.24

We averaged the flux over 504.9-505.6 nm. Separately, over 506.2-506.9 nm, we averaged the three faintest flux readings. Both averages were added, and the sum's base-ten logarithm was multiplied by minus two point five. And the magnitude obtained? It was -3.40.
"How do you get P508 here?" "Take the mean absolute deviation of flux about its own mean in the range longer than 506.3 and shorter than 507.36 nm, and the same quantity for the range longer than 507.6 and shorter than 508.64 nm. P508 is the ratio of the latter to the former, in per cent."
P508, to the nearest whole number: 169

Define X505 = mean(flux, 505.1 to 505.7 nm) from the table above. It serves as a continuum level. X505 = 12.5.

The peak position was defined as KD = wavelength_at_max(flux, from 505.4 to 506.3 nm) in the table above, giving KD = 505.664 nm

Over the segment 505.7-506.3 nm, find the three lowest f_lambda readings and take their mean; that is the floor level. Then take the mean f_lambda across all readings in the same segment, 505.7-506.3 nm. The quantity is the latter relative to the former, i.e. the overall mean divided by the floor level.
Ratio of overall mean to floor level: 1.05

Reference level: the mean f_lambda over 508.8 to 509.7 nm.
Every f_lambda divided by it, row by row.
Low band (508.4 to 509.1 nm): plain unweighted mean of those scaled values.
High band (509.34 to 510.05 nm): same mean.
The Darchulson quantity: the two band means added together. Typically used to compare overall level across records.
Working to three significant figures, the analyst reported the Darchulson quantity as 1.90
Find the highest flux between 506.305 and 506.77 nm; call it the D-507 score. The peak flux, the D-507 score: 14.33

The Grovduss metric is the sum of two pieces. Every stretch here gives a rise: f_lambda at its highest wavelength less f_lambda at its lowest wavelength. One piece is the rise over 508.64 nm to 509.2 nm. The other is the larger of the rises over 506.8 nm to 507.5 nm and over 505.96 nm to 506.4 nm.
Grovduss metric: 6.6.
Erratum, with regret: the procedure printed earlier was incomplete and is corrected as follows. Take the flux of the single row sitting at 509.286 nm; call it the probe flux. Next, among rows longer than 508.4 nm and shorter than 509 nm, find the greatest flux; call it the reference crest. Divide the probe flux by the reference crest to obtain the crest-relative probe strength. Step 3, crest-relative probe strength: 0.91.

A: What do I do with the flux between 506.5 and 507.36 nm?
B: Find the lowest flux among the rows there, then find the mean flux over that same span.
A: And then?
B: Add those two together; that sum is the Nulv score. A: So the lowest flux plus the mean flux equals 23.6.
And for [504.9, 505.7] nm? 22.4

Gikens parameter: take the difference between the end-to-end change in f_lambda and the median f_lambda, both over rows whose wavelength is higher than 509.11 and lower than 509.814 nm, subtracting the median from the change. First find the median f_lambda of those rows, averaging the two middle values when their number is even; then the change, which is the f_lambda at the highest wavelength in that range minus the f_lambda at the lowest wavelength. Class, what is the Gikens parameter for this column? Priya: -15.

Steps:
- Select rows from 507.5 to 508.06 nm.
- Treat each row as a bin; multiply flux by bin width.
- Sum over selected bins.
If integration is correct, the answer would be 7.8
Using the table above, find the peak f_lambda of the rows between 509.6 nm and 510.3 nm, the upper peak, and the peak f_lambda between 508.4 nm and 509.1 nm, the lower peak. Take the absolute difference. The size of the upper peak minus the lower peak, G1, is 0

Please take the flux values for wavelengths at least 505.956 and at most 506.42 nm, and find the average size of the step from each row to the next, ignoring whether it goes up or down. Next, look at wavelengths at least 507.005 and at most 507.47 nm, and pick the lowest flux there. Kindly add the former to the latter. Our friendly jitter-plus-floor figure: 13.8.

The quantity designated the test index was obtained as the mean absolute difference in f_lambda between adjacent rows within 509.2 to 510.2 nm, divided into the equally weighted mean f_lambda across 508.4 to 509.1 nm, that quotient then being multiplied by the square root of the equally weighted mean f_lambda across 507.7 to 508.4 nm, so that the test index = 34.1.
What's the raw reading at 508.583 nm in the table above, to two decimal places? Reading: 12.48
